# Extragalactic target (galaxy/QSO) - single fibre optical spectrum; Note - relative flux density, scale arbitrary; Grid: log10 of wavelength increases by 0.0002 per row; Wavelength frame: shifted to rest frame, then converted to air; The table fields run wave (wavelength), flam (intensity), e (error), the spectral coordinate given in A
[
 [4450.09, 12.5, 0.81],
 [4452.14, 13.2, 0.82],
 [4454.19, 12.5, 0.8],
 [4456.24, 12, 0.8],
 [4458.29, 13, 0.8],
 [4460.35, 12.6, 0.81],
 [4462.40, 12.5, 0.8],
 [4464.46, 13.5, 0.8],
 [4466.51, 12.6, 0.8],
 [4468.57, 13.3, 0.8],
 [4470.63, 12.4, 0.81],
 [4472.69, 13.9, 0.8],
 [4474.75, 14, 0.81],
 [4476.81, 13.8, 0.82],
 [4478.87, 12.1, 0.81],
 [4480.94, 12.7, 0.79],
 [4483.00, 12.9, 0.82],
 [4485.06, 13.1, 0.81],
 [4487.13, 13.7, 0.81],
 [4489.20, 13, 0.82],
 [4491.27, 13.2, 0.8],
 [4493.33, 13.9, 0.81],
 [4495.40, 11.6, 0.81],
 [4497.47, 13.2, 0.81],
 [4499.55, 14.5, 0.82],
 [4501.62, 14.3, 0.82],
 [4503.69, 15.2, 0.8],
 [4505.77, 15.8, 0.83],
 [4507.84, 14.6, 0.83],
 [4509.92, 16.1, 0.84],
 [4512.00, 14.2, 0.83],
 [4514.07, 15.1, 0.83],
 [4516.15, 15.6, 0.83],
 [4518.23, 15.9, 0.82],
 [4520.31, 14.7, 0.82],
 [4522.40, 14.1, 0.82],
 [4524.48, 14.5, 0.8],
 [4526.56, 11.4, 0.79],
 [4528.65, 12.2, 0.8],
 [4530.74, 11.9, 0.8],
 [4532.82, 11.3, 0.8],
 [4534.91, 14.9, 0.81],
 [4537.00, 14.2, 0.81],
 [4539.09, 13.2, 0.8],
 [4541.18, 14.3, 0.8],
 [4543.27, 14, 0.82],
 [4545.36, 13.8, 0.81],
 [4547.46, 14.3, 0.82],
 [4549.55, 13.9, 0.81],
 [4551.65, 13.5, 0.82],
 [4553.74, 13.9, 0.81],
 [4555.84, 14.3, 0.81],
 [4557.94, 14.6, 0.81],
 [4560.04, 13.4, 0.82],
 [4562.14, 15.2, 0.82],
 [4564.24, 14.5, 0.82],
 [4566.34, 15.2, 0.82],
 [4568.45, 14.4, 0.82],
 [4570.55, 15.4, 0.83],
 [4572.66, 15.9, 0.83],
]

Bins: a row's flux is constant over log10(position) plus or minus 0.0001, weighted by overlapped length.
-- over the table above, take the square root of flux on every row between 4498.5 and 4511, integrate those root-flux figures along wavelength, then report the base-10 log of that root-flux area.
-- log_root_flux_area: 1.7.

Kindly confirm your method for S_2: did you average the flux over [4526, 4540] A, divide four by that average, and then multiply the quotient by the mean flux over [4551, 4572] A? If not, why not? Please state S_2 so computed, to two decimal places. 4.54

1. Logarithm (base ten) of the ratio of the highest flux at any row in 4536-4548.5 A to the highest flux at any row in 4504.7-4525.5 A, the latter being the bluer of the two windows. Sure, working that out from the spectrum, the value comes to -0.05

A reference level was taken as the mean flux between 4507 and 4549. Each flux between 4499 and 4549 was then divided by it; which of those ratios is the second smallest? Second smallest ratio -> 0.81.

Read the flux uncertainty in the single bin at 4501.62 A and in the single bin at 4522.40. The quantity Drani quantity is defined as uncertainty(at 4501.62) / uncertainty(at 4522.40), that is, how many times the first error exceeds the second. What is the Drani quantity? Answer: 1.00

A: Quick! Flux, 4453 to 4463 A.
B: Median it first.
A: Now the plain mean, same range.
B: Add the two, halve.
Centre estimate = 12.5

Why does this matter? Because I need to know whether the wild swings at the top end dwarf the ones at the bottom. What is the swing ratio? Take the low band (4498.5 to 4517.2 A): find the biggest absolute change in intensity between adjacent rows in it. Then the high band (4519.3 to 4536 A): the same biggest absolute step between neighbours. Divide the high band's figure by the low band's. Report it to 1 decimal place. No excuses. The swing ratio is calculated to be 1.9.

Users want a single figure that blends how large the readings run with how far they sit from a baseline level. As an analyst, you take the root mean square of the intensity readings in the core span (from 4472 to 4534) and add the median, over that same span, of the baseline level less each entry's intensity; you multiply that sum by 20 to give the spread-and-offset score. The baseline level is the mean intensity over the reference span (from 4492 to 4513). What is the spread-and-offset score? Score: 285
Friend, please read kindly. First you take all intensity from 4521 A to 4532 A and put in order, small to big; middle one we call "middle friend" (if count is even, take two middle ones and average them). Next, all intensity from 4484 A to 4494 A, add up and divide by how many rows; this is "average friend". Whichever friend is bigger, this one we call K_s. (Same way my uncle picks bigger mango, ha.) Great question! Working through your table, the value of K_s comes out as 13.4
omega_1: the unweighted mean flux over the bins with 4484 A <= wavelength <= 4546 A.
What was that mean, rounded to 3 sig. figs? 13.9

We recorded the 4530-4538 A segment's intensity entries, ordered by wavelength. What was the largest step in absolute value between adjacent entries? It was 3.6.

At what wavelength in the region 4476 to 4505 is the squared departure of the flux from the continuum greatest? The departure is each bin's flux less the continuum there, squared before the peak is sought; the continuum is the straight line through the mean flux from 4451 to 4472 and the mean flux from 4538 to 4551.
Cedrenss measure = 4503.69 A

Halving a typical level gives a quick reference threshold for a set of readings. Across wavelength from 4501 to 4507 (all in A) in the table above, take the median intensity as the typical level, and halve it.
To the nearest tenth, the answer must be 7.6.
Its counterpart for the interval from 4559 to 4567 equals 7.4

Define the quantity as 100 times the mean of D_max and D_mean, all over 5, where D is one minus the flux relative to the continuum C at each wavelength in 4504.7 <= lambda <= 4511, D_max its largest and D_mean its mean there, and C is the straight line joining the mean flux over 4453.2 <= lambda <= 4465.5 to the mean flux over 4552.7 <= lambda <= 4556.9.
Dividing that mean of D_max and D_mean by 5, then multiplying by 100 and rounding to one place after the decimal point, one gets -2.5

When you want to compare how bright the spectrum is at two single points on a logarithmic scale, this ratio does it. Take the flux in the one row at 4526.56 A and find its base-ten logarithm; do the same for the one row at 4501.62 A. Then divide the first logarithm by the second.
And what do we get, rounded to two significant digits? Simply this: 0.91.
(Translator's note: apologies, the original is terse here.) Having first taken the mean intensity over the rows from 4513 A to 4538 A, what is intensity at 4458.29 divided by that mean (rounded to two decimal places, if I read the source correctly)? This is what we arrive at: 0.94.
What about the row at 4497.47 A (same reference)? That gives 0.96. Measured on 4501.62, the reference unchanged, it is 1.03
